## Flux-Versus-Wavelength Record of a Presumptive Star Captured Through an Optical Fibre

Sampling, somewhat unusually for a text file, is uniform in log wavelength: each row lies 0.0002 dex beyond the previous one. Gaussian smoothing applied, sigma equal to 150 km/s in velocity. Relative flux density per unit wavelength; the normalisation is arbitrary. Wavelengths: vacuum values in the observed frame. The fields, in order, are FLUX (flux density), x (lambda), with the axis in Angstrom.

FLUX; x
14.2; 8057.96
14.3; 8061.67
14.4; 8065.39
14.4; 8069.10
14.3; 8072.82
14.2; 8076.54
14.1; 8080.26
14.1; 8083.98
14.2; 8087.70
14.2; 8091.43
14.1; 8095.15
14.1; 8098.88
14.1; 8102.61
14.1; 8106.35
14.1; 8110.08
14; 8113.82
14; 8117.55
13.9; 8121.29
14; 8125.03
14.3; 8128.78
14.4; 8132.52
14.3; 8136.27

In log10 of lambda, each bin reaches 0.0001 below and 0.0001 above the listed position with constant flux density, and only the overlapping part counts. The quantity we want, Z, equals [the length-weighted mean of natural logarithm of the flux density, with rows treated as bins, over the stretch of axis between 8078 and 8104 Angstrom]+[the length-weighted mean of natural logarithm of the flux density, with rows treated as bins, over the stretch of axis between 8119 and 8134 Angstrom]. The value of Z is 5.30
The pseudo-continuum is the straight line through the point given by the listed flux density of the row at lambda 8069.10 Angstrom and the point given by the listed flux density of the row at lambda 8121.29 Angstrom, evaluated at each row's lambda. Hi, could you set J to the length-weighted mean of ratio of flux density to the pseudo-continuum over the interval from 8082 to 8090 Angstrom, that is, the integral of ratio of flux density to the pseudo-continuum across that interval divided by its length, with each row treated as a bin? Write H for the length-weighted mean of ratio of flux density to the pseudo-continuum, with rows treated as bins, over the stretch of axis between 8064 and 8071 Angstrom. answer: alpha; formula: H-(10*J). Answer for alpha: -8.94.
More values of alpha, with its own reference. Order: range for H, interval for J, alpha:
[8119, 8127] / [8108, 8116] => -9.05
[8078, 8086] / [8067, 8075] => -8.99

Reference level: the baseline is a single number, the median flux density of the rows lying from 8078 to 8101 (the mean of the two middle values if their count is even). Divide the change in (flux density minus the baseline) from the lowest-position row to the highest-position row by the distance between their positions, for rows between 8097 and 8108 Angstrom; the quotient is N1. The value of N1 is 0.000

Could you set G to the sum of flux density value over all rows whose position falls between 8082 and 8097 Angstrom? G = 56.6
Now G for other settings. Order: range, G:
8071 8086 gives 56.7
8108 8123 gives 56.0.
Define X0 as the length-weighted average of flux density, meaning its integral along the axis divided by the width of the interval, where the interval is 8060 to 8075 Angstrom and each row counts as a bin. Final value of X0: 14.34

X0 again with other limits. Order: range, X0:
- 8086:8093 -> 14.19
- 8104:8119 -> 14.05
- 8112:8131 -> 14.05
